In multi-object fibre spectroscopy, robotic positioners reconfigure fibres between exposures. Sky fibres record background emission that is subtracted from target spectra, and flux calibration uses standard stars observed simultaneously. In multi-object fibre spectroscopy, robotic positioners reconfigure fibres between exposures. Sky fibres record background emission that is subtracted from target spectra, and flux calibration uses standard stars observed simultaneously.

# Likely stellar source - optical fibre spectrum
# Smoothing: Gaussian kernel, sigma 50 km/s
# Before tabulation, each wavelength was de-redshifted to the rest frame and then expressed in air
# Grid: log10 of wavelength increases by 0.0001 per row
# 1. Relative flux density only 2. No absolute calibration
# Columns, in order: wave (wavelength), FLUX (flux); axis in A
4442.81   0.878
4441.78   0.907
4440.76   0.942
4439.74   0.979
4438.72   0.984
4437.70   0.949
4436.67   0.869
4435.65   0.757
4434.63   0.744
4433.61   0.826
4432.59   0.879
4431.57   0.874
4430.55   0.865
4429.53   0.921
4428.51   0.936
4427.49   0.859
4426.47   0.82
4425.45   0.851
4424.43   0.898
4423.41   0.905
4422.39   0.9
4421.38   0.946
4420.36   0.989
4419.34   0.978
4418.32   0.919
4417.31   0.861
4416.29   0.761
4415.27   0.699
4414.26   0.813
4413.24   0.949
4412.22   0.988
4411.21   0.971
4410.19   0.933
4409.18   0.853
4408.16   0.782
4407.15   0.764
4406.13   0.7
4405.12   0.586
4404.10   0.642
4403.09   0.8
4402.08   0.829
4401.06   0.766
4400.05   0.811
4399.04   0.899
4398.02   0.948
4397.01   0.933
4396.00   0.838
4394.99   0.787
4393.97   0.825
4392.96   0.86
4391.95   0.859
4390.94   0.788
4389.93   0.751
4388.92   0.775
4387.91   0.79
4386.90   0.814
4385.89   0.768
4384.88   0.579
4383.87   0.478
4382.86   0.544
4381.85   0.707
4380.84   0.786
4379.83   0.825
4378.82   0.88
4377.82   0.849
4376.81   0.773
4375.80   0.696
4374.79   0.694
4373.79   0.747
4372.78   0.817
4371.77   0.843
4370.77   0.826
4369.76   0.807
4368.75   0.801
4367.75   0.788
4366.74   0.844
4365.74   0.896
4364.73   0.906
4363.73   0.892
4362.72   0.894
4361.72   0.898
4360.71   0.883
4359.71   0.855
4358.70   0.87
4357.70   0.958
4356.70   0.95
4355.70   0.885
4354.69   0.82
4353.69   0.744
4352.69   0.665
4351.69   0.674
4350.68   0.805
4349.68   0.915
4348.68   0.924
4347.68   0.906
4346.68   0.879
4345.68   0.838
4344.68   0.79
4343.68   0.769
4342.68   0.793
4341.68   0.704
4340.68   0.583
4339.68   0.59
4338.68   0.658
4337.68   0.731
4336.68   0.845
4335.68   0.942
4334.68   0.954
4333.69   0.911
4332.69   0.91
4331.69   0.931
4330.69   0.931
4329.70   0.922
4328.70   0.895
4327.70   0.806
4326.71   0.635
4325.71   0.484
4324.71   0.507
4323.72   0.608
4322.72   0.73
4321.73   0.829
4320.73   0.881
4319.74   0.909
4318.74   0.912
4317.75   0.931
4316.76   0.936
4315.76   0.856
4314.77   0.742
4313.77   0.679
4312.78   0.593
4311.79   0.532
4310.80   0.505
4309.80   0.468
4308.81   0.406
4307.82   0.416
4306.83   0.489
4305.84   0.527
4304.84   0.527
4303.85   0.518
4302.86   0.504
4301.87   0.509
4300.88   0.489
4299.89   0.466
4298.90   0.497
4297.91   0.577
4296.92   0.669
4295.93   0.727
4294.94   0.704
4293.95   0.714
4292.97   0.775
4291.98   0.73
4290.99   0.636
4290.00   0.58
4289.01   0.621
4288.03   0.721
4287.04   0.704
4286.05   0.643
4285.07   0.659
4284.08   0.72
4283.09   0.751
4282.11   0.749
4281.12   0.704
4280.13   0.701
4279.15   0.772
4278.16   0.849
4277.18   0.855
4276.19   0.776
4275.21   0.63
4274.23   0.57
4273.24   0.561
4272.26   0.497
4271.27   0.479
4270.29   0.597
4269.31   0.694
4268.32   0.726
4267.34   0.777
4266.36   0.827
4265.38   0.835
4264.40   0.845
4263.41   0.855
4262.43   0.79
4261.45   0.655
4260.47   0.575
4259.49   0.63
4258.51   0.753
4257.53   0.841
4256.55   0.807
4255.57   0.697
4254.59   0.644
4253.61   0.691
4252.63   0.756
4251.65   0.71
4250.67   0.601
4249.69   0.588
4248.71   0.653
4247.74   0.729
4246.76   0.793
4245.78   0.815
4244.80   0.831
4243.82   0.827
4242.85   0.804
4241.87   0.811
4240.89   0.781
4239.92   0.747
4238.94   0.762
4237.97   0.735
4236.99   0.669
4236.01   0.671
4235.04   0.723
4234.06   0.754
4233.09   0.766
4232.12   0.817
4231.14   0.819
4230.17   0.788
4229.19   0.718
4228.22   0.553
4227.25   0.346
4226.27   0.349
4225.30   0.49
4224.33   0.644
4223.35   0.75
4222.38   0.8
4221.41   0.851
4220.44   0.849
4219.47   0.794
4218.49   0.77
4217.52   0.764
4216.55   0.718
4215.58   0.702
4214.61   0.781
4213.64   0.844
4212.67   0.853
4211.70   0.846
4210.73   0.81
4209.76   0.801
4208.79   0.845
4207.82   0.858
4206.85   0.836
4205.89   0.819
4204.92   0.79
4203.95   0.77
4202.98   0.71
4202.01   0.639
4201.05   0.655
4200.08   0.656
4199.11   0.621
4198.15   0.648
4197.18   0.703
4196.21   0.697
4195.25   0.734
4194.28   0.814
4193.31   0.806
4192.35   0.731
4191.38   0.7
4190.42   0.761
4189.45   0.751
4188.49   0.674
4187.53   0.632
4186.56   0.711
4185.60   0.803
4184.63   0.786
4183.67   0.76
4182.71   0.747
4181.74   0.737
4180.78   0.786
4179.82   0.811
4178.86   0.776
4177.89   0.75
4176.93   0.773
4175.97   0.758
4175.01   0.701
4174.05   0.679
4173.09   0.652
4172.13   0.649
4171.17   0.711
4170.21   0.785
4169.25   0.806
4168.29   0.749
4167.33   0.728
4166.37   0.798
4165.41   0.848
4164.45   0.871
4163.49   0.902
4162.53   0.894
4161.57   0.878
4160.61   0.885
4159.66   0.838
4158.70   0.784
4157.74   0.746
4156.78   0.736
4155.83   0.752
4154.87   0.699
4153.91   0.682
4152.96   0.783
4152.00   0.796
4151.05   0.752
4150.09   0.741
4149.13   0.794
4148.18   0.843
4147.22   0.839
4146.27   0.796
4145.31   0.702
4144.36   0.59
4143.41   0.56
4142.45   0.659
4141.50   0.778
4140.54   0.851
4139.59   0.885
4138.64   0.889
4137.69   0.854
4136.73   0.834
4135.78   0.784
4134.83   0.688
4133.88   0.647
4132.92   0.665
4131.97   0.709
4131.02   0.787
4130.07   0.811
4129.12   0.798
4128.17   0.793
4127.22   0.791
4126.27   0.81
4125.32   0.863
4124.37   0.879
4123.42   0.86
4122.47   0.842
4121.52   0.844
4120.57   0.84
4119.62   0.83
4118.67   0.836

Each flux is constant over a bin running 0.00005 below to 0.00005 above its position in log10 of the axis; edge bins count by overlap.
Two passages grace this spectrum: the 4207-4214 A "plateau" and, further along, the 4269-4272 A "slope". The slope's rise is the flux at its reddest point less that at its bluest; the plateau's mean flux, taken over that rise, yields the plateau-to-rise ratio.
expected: -4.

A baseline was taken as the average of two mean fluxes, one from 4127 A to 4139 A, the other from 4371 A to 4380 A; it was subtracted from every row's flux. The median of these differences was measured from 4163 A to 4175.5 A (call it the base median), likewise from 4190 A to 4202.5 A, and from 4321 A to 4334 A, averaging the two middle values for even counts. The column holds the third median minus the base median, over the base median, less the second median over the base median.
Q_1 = -5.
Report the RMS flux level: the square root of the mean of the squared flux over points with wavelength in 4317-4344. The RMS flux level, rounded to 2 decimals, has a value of 0.80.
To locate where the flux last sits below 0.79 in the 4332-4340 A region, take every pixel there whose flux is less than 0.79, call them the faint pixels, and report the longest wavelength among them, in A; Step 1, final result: 4339.68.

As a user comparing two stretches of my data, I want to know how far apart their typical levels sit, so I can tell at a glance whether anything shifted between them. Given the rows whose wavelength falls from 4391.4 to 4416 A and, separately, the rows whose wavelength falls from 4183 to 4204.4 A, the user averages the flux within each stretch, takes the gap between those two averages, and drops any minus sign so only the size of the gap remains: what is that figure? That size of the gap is 0.11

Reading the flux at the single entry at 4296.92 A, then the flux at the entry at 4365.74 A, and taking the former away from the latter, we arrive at 0.227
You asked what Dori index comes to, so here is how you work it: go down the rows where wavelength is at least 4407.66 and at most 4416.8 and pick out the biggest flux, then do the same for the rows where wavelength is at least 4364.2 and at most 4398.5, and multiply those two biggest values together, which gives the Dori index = 0.94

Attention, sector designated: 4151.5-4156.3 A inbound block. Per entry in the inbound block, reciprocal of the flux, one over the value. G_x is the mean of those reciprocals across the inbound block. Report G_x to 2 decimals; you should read 1.35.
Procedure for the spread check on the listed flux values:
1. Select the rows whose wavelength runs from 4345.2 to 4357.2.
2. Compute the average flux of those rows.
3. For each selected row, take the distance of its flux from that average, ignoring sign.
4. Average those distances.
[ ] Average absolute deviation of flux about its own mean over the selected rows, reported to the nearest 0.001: 0.077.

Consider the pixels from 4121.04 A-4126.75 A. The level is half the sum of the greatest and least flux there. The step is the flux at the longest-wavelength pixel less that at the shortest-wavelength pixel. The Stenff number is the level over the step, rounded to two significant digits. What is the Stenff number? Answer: -25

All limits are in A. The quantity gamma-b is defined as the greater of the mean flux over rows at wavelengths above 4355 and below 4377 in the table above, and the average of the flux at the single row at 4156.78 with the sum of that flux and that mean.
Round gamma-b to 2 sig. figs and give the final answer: 1.2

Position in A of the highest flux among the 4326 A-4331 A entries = 4330.69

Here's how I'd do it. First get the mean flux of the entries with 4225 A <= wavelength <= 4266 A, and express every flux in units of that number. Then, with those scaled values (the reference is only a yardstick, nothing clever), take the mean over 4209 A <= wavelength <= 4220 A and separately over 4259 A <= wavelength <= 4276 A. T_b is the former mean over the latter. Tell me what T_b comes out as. 1.16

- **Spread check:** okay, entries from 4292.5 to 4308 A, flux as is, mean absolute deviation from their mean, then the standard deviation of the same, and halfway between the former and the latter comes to 0.10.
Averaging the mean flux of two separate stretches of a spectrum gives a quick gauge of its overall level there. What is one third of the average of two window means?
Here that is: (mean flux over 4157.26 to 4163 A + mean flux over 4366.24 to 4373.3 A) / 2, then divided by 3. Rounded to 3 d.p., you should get 0.276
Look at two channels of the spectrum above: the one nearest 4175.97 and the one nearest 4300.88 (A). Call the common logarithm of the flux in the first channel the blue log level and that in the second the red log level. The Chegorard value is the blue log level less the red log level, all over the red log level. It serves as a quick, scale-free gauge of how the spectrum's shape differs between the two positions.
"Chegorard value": -0.61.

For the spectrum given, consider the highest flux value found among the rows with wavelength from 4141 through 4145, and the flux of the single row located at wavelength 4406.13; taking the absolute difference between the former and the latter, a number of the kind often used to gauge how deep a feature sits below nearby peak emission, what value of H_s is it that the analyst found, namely 0.078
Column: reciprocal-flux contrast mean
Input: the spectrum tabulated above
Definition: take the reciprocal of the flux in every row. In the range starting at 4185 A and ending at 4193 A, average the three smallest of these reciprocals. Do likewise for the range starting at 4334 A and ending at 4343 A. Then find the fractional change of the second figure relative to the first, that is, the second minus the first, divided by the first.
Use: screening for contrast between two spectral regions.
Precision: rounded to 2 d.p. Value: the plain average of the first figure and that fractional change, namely 0.57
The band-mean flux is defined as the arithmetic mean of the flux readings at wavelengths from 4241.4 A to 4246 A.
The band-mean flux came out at 0.818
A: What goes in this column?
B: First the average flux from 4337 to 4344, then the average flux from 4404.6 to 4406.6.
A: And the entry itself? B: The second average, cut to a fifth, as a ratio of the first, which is 0.186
